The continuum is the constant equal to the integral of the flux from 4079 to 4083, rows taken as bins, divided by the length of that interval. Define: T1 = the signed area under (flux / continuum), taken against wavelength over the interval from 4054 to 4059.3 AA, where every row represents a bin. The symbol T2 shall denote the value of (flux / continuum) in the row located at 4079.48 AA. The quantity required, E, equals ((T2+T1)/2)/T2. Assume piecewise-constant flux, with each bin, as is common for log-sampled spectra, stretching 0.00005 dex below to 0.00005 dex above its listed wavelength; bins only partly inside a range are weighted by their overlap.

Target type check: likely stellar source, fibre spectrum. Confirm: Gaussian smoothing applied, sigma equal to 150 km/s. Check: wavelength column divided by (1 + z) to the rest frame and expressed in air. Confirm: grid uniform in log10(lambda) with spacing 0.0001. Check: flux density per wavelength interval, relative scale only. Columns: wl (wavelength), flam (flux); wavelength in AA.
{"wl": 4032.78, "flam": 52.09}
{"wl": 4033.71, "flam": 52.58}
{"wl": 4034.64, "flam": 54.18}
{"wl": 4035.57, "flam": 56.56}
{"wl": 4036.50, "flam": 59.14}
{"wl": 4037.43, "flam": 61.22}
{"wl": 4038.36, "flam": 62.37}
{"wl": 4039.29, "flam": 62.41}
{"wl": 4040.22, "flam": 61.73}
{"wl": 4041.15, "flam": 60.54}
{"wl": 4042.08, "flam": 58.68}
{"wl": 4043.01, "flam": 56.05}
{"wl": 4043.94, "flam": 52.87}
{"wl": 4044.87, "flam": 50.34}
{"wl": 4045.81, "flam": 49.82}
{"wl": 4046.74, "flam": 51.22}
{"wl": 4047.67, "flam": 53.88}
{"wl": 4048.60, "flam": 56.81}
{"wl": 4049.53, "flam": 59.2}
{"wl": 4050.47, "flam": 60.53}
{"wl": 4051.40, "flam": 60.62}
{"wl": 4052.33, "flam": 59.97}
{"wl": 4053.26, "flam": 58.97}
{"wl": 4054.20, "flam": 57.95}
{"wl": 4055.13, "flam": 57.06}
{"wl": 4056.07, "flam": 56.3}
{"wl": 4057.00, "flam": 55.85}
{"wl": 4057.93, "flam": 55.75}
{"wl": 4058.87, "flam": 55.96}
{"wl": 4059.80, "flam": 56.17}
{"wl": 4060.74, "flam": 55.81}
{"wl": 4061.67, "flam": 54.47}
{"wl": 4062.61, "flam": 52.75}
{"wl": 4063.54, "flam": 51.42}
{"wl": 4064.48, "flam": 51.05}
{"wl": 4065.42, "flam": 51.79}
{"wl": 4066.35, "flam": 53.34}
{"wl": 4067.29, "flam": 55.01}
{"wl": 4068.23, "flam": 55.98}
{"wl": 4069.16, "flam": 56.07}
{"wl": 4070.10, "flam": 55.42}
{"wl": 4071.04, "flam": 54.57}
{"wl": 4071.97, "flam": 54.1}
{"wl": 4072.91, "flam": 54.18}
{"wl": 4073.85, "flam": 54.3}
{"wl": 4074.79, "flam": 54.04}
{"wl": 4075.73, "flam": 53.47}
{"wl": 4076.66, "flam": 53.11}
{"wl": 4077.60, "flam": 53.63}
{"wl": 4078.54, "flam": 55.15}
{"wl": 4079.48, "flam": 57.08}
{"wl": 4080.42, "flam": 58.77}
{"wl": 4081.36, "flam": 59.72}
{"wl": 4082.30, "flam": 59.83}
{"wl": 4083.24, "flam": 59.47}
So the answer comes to 3.12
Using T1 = 5.08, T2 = 0.97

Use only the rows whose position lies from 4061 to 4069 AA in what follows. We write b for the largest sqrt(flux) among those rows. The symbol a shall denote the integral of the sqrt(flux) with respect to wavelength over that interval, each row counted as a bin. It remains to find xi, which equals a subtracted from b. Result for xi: -51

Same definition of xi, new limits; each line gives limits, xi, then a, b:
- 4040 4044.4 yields -26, 33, 7.86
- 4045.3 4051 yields -35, 42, 7.78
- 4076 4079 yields -15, 22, 7.43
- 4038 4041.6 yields -20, 28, 7.90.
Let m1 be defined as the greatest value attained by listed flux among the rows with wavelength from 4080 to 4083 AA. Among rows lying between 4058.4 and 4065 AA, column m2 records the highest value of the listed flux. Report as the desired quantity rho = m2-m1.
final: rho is -4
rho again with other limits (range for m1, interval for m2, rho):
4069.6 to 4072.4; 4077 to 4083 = 4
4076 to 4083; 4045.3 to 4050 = -1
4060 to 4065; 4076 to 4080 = 1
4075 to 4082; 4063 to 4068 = -5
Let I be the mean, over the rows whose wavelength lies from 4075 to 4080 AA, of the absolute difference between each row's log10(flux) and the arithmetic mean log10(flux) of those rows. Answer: 0.010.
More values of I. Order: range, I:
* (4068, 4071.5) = 0.004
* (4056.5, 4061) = 0.001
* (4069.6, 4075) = 0.003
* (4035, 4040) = 0.014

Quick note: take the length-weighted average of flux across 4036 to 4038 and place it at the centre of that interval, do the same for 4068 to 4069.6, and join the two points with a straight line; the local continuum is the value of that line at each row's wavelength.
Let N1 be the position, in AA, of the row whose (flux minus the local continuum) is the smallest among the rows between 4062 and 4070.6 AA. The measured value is 4064.48 AA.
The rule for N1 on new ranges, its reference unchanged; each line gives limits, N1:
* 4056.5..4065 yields 4064.48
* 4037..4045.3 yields 4044.87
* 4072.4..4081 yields 4076.66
